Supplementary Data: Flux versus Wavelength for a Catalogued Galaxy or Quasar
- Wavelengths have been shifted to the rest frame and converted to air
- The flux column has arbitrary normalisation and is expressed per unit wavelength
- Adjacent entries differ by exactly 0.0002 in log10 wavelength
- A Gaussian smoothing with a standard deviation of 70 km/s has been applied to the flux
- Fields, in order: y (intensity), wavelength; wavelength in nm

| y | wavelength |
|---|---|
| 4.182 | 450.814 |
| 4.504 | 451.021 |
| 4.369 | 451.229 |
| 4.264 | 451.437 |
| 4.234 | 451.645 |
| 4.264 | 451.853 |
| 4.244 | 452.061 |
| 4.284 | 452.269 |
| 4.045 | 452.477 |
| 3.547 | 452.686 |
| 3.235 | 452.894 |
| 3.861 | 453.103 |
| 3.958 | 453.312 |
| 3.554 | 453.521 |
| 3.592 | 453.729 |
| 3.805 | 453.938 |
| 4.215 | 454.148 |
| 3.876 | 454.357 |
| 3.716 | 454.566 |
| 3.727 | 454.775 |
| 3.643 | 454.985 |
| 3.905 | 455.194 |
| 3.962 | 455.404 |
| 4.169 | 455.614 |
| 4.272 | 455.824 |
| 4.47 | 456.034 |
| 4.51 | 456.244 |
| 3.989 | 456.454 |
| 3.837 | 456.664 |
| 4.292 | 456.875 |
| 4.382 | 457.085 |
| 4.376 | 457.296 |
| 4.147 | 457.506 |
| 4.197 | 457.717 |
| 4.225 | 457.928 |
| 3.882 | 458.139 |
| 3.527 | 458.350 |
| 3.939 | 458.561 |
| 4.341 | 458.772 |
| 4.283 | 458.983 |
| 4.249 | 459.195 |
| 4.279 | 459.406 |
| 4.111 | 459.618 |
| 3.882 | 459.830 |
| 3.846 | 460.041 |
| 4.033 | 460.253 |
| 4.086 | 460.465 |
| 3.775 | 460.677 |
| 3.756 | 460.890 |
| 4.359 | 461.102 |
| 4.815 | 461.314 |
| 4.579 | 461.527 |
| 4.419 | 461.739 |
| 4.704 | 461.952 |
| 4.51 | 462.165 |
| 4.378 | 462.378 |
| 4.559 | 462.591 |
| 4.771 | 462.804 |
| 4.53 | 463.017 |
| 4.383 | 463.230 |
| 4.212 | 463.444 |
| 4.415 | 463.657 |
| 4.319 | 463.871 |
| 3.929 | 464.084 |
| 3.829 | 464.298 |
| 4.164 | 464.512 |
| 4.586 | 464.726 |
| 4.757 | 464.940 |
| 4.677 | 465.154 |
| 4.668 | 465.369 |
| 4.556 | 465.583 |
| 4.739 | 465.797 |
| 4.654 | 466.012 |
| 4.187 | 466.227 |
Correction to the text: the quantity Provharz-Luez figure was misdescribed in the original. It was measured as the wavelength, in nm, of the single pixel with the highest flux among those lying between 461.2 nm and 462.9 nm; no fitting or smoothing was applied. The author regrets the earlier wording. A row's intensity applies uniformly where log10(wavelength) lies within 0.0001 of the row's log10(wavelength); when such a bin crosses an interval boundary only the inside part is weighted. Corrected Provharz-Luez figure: 461.314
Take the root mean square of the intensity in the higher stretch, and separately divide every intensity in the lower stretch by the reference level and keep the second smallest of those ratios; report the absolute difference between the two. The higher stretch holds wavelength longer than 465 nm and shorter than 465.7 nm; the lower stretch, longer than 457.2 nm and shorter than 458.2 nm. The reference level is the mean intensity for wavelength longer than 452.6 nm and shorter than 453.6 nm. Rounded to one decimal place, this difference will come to 3.5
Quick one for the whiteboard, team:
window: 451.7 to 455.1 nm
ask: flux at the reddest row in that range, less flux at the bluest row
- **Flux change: -0.62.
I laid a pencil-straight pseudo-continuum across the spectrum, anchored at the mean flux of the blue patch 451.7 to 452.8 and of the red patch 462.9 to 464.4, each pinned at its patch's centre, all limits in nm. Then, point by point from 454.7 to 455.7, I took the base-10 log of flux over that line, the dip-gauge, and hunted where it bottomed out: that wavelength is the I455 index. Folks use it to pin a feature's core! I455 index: 454.985 nm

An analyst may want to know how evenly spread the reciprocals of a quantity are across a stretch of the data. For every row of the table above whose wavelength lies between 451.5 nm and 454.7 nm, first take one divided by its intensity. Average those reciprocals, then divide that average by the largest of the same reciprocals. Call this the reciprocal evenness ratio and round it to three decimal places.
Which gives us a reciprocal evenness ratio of 0.836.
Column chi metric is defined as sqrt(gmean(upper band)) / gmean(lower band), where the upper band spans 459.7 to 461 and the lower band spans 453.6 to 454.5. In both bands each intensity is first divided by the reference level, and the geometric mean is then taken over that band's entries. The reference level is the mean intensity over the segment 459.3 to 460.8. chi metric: 1.02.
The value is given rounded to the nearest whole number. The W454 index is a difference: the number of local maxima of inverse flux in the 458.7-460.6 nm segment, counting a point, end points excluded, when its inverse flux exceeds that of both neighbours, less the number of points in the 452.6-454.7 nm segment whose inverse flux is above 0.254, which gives -6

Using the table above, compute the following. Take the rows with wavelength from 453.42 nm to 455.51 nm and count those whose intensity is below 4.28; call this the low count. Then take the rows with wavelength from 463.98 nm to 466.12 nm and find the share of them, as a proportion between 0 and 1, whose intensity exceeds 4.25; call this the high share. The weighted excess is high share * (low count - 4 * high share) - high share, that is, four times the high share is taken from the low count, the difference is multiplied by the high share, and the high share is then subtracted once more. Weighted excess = 4.3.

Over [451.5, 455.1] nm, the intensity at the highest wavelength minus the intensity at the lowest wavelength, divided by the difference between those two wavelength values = -0.18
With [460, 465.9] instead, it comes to 0.16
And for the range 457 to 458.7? -0.30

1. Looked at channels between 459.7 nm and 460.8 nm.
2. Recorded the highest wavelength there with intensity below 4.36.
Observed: 460.677 nm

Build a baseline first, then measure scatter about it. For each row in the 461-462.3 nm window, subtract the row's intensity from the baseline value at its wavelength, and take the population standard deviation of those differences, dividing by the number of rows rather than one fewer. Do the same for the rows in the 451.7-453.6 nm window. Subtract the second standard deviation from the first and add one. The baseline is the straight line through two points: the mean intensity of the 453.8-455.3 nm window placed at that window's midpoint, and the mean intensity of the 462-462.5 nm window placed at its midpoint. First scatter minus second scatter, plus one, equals 0.78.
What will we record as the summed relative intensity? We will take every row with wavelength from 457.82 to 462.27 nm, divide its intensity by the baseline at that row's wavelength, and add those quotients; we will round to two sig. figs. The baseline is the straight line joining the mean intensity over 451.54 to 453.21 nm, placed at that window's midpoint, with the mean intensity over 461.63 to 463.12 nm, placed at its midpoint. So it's 20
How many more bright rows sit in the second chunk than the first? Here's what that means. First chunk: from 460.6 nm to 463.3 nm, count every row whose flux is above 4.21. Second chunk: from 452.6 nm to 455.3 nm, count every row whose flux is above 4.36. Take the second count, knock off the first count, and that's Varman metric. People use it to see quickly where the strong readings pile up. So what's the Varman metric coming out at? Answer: -11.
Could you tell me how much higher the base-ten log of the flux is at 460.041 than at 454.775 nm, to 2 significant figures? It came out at 0.014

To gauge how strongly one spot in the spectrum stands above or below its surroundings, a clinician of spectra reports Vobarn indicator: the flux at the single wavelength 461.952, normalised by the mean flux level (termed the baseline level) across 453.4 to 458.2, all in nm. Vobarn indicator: 1.17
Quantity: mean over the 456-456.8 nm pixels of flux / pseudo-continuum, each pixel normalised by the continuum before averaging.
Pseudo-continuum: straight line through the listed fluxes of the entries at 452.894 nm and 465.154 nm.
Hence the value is 1.15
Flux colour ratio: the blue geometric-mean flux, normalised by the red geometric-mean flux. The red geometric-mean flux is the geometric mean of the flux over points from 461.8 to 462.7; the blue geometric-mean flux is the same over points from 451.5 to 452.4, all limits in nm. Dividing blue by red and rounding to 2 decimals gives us 0.94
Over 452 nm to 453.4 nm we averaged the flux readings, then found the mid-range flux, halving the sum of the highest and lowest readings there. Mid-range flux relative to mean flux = 0.97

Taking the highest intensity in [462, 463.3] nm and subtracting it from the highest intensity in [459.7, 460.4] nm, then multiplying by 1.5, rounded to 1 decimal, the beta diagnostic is -1.1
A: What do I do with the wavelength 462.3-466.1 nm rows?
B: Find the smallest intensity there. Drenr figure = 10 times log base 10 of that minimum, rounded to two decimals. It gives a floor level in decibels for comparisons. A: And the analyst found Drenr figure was 5.83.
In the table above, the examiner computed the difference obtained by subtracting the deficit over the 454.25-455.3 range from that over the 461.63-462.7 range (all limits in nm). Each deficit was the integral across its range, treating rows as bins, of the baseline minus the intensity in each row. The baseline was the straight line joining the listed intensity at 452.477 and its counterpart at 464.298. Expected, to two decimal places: -0.93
